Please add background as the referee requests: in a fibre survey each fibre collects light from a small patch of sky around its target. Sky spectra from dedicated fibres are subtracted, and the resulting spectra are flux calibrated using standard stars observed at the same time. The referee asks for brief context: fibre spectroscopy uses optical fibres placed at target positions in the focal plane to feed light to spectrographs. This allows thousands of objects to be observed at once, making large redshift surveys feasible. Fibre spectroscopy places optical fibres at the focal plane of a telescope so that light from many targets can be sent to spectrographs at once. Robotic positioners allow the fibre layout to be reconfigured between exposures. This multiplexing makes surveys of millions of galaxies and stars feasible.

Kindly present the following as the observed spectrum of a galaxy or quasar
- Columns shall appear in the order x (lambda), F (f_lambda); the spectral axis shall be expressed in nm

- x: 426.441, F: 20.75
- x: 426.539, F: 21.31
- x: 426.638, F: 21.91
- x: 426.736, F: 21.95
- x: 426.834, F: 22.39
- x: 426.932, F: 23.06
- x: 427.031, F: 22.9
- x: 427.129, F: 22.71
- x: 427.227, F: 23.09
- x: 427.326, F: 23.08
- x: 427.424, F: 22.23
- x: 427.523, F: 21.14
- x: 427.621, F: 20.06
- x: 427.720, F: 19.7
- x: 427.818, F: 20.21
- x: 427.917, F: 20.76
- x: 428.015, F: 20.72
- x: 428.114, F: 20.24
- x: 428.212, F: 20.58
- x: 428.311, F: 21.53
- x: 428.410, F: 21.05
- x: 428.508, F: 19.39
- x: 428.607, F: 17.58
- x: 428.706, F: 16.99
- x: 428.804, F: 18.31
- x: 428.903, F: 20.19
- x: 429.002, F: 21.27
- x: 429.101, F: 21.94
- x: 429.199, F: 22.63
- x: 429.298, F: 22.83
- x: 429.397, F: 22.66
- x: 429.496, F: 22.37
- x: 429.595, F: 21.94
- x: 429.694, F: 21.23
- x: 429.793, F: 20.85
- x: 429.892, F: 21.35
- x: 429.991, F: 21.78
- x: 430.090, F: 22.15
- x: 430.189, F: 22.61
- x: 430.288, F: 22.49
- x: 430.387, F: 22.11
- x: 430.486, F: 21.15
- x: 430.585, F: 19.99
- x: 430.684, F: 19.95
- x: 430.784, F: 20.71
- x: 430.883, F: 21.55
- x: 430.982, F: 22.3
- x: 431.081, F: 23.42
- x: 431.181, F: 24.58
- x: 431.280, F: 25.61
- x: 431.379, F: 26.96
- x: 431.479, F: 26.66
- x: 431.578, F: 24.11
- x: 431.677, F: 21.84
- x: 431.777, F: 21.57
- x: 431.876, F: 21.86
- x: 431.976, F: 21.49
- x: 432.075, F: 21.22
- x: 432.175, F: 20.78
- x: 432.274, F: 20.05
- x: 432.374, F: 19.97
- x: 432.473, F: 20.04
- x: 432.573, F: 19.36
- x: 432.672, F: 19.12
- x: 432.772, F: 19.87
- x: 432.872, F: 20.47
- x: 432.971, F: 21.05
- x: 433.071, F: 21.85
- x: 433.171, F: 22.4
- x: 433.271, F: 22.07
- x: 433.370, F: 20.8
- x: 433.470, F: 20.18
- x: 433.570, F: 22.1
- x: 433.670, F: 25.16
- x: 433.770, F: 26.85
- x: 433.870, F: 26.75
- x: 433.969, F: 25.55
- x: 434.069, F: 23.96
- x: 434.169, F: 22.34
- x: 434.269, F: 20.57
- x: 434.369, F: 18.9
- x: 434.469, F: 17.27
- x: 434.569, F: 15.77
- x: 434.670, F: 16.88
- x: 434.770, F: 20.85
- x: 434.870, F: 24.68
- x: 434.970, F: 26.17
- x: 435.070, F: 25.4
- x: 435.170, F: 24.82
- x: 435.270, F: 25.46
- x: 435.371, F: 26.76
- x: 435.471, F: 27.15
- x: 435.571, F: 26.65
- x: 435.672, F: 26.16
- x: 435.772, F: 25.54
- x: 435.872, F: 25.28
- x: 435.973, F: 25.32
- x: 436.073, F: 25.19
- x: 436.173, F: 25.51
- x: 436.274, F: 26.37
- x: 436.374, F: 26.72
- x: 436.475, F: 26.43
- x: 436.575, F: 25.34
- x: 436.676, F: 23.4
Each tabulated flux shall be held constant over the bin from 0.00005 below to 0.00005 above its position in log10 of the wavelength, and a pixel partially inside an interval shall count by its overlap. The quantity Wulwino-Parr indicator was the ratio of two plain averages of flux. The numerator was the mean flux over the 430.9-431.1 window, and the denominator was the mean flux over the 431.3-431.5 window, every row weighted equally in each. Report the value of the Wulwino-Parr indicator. 0.85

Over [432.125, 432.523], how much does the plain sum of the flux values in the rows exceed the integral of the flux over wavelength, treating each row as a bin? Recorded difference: 73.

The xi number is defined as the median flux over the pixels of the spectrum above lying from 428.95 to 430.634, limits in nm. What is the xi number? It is 21.9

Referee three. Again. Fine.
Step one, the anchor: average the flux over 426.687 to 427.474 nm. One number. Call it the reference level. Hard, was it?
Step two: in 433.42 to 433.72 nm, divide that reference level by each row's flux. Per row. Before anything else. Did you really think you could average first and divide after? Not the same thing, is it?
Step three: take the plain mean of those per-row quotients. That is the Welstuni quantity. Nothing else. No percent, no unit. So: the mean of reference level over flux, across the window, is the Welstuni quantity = 1.02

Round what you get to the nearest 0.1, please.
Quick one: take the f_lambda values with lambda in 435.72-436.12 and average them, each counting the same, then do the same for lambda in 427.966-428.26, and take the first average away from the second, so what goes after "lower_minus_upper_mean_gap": -4.8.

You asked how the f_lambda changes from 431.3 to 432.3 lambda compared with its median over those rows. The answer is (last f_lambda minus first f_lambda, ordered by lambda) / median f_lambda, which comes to -0.32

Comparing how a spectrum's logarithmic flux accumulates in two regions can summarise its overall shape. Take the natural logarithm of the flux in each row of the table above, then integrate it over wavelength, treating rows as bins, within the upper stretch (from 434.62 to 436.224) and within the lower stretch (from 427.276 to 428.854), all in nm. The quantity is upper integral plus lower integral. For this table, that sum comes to 9.88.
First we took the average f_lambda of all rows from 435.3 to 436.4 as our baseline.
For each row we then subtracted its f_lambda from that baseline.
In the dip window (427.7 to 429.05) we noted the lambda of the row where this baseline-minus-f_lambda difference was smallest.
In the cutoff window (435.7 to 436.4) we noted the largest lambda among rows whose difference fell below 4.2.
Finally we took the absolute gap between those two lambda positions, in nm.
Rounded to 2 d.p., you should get 8.06 nm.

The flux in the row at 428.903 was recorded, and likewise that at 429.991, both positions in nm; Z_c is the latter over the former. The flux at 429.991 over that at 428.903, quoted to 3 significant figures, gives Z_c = 1.08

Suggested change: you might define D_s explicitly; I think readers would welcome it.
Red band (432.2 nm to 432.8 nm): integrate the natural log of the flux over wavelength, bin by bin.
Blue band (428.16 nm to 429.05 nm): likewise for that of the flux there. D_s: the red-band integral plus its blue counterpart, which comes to 4.4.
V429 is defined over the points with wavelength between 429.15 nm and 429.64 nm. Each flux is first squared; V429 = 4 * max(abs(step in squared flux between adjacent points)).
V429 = 76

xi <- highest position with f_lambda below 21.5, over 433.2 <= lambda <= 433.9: 433.470 nm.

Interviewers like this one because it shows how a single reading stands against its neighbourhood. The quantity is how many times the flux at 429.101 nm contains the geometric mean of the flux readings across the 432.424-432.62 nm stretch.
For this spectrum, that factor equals 1.11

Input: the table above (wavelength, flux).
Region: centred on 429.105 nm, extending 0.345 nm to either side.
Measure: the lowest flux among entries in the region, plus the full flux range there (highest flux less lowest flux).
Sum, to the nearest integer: 23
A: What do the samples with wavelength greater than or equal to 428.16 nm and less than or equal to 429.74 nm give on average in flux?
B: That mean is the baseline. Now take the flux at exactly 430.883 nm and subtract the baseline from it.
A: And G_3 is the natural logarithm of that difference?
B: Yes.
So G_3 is -0.26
